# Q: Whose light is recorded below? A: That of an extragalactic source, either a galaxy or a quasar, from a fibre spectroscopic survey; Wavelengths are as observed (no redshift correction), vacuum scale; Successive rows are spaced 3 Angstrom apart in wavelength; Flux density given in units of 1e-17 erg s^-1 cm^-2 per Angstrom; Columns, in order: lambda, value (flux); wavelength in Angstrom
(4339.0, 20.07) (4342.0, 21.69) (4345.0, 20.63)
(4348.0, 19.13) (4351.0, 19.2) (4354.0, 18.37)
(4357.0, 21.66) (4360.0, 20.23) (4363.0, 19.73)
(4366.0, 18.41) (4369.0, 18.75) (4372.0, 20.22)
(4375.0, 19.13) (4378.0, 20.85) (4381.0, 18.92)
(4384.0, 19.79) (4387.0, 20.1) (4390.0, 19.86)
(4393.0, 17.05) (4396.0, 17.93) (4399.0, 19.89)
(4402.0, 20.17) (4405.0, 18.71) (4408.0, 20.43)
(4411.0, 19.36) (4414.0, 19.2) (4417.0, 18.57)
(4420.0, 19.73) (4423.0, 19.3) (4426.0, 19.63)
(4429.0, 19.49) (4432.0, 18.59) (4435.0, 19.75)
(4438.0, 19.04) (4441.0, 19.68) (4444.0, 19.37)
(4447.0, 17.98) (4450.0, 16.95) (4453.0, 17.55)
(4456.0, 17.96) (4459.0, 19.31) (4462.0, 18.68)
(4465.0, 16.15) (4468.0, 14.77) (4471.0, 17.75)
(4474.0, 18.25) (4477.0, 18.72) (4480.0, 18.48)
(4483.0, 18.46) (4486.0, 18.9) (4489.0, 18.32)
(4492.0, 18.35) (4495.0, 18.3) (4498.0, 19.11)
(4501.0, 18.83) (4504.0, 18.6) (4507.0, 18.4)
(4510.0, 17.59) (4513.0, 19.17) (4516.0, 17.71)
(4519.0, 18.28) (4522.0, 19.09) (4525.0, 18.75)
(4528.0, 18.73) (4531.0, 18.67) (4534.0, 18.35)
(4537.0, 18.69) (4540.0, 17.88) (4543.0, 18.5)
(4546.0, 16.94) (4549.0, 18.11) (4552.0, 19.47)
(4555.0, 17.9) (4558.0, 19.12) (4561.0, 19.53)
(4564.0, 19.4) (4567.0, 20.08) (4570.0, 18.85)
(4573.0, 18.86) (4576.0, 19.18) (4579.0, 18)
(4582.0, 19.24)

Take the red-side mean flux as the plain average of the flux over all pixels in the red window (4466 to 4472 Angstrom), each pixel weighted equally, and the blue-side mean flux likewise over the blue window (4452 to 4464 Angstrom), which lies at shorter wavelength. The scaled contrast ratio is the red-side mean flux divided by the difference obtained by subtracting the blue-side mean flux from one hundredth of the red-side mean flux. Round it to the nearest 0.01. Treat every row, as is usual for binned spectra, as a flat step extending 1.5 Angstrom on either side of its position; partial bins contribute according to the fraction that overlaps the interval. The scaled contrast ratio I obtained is -0.89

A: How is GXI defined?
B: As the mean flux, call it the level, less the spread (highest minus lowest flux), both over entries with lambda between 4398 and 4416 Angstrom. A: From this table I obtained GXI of 17.9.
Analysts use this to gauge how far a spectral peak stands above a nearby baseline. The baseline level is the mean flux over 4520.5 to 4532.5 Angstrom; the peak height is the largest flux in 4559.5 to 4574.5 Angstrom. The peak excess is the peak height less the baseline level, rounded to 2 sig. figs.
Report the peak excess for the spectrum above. 1.3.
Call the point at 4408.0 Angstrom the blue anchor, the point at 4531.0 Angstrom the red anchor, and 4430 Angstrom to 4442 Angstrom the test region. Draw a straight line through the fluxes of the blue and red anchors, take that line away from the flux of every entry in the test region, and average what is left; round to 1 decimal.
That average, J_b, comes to -0.8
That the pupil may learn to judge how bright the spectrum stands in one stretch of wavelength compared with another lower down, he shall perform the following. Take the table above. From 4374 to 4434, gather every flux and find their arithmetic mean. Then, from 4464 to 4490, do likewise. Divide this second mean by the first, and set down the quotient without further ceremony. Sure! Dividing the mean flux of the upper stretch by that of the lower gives 0.92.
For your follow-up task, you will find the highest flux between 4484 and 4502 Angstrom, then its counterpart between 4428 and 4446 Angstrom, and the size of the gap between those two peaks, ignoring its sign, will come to 0.64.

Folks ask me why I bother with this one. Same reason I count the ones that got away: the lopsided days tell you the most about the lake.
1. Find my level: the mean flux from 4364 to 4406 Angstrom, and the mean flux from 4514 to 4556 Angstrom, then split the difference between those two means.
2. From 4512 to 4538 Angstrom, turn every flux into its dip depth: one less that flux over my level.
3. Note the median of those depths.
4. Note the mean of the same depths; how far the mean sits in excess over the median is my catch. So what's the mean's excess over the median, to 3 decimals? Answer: 0.005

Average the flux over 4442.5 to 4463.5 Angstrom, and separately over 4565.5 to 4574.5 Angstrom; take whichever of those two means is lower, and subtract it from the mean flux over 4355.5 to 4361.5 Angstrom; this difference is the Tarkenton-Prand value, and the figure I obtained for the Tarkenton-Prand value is 2.7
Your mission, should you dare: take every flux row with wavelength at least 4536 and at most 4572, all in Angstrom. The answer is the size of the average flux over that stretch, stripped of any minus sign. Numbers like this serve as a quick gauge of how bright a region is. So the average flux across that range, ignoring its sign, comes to 18.7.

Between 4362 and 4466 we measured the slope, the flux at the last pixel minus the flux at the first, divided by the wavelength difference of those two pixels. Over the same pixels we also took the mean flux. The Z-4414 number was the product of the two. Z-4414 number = -0.7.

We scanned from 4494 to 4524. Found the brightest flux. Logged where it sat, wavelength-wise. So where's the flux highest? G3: 4513.0 Angstrom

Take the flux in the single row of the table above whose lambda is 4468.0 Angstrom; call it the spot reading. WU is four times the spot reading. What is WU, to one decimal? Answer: 59.1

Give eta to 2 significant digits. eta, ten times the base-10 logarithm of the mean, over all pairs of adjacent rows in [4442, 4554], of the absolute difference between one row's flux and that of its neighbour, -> -1.1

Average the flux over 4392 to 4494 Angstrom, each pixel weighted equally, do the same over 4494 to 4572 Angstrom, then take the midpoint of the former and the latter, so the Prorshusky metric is 18.6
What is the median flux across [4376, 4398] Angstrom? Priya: 19.8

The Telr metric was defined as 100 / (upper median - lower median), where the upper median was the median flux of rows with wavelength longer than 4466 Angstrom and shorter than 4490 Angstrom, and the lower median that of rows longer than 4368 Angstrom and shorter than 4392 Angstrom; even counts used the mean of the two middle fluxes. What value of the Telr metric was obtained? -70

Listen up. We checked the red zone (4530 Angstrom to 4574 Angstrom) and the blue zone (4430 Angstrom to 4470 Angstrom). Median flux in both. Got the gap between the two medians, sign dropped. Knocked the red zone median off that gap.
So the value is -18.6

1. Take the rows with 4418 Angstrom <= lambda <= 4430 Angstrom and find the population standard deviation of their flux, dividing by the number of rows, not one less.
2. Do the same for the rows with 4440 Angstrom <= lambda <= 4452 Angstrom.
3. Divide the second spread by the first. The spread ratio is 6.8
